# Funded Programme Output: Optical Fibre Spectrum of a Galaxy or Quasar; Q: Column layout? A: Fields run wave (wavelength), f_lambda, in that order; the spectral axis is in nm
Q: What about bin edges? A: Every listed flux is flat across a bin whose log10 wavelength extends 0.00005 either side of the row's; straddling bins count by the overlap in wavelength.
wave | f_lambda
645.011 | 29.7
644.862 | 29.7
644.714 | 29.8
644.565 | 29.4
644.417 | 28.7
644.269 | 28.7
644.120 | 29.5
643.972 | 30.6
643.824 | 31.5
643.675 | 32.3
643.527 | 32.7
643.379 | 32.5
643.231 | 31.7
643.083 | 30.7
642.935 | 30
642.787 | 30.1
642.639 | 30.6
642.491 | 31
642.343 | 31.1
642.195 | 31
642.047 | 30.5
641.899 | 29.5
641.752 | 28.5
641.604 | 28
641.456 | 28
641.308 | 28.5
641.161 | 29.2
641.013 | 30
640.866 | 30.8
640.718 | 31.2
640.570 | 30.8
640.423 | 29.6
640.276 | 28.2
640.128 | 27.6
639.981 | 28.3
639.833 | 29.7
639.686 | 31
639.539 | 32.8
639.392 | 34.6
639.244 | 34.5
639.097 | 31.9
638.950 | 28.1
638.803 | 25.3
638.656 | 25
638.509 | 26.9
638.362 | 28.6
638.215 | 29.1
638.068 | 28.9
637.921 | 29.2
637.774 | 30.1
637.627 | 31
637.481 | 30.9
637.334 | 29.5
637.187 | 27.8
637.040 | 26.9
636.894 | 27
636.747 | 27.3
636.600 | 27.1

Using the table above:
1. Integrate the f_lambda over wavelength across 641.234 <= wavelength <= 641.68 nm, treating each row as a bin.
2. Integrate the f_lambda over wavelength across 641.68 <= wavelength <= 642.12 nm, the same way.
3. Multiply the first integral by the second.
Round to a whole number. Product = 163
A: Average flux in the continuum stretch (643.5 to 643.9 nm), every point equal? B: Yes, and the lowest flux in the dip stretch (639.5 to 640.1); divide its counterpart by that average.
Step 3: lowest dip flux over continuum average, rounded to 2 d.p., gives 0.88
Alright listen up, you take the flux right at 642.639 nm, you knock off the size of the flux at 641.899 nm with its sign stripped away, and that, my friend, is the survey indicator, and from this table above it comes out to 1.1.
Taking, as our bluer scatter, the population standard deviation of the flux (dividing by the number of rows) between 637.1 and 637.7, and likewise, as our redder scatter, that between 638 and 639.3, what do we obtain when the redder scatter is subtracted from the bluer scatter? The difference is -1.5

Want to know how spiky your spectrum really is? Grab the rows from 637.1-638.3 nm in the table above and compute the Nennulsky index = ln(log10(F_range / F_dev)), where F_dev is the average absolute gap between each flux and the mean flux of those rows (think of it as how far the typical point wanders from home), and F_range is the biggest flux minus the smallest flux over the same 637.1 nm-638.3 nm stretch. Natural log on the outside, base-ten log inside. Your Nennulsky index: -0.53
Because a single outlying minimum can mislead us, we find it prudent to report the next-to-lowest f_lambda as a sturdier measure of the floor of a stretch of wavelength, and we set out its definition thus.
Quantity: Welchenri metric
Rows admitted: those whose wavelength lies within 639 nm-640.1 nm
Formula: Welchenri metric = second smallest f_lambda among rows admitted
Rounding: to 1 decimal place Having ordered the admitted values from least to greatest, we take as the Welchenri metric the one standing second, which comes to 29.7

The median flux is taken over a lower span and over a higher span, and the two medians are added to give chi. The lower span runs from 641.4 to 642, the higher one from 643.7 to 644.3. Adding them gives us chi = 58.3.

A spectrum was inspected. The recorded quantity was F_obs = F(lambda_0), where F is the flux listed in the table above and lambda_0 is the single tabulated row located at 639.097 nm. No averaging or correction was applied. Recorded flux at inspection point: 31.9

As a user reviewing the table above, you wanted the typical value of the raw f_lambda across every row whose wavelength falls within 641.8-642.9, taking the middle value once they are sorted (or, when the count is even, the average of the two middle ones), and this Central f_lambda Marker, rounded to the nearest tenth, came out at 30.6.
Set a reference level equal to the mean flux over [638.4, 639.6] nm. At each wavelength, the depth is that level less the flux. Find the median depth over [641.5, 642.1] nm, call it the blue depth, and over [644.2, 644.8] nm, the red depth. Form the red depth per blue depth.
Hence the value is 0.9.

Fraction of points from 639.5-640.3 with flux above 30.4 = 0.33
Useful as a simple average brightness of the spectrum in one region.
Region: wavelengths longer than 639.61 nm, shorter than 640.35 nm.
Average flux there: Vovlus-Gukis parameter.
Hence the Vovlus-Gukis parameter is 29.0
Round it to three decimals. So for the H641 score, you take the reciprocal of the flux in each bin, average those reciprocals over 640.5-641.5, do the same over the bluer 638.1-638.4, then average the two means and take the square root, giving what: 0.185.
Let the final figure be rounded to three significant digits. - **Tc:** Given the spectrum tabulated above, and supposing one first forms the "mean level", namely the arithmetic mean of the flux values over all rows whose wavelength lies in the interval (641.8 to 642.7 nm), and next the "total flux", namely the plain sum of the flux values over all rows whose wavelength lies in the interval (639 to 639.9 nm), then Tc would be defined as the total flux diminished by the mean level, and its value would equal 164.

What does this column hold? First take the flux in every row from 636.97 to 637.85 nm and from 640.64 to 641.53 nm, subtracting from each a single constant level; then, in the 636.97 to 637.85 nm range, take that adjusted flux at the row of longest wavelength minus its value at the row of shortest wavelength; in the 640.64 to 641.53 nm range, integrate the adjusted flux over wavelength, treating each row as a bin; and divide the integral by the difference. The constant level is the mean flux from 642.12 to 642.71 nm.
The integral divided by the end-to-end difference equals -0.36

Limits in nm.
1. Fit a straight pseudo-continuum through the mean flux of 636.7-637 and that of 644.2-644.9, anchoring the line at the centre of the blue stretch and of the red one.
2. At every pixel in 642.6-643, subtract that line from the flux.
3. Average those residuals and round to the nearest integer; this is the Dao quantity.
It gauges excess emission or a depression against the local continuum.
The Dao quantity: 1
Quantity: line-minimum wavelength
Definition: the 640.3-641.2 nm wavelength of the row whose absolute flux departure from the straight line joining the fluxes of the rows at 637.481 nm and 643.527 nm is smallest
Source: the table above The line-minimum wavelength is 640.718 nm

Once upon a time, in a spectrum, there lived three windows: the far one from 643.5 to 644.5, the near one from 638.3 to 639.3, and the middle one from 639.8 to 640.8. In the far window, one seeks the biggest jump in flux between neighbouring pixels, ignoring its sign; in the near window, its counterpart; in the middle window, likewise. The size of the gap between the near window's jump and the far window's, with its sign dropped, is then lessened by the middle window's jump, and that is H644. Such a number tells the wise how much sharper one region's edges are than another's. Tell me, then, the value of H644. 1.3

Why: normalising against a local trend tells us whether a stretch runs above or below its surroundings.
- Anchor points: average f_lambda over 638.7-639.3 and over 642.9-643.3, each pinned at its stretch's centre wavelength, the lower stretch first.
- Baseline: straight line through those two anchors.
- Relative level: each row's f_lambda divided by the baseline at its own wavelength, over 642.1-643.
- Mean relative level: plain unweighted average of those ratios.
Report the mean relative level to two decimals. 1.00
